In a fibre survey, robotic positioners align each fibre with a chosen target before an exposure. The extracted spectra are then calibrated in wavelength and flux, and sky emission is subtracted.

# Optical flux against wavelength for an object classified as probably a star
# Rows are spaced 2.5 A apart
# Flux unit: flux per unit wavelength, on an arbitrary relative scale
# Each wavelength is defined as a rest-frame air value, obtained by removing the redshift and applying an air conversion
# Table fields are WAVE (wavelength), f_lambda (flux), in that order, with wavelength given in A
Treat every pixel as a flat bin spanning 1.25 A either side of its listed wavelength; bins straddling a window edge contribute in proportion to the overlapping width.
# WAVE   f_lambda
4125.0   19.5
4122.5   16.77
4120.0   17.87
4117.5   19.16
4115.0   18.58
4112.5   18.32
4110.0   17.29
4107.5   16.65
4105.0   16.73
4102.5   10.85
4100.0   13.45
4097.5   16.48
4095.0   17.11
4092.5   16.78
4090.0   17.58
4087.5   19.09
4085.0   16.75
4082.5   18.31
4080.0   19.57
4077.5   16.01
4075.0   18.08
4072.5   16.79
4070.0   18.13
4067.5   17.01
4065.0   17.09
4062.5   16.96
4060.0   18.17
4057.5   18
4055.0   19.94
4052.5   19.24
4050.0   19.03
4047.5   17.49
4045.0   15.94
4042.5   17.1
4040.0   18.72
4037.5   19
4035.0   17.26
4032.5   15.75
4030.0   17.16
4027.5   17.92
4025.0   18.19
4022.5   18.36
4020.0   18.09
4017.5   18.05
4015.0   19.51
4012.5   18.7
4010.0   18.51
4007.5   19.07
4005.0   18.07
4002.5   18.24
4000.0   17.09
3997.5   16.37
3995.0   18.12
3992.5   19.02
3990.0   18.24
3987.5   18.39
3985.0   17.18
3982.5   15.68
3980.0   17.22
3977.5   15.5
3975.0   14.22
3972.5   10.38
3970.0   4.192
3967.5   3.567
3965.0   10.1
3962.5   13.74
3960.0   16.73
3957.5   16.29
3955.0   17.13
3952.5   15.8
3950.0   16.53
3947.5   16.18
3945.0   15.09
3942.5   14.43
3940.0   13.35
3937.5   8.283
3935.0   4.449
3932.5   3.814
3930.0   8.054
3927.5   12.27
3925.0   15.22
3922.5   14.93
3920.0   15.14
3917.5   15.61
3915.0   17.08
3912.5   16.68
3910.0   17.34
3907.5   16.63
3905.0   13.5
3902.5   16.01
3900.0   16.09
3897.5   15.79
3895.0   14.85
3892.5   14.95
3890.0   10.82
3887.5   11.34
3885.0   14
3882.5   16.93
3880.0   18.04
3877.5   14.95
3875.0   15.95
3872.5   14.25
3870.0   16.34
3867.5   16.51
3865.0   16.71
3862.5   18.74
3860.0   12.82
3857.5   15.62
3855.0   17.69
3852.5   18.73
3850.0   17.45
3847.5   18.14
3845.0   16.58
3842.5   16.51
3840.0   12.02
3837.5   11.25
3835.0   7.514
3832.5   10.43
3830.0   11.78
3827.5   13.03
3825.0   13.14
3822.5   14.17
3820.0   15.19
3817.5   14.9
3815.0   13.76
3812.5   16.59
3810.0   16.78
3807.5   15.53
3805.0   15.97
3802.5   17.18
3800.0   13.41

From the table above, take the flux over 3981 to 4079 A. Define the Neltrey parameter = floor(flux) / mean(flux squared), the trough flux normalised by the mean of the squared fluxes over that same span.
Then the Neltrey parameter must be 0.049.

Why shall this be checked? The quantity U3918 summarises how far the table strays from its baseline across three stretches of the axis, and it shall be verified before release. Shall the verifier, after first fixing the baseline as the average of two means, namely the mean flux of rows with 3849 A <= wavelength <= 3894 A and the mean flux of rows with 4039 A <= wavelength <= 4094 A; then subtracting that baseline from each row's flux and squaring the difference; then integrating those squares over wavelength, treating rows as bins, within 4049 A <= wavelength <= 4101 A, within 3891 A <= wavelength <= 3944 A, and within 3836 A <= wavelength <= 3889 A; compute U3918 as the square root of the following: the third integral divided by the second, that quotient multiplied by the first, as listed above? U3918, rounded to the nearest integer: 6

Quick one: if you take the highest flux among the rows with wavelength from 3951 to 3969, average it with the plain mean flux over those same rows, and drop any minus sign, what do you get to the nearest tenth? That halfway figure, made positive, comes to 15.2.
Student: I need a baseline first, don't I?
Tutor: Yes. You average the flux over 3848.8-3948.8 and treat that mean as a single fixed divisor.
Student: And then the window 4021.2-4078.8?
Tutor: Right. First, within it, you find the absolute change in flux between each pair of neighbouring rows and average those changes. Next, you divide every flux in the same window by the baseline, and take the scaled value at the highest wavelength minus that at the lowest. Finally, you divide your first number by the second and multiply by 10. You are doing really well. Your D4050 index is -63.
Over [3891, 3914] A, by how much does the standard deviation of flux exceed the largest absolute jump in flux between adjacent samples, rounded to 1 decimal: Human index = -2.0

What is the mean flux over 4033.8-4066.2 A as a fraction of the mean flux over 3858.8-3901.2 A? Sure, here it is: 1.18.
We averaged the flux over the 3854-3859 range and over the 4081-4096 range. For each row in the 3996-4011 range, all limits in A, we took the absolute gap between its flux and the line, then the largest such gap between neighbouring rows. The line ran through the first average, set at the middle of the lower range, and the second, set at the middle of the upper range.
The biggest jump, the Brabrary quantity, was 1.0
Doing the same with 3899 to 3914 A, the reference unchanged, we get 3.1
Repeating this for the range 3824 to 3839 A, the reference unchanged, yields 3.7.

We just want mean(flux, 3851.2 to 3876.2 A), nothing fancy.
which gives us 16.3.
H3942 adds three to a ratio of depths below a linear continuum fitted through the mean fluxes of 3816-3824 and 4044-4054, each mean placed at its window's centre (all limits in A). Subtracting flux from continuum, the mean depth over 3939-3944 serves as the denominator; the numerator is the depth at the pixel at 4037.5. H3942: 2.5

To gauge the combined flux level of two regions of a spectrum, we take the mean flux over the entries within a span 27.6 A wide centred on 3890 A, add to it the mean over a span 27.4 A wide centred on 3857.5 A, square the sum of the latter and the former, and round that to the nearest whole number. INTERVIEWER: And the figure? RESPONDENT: 1007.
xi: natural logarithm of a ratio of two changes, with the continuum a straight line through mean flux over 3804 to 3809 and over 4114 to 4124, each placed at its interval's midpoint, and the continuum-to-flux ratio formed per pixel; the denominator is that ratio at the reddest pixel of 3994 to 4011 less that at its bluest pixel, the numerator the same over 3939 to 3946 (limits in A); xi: 2.3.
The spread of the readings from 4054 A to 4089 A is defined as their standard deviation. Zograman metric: 1.1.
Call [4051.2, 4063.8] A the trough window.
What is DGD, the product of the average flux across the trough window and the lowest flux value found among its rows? 313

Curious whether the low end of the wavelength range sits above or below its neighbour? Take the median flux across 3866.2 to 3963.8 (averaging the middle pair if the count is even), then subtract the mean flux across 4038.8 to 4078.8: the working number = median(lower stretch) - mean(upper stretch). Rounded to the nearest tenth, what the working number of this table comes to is -2.5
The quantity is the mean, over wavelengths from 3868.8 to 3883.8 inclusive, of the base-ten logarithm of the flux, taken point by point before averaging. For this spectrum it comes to 1.20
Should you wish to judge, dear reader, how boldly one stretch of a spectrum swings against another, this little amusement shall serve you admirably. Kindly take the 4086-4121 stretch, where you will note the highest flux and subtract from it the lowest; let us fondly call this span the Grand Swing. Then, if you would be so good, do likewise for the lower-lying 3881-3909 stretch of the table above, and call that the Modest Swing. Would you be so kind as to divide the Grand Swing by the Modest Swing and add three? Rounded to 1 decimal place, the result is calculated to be 4.4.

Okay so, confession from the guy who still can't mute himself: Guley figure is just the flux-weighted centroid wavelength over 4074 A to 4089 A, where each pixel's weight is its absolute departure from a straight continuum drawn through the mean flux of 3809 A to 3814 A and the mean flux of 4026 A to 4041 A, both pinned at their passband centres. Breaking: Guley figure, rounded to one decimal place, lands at 4081.5 A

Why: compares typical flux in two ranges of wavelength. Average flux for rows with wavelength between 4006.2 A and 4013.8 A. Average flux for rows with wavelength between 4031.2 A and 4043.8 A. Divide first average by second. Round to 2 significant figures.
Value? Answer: 1.1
